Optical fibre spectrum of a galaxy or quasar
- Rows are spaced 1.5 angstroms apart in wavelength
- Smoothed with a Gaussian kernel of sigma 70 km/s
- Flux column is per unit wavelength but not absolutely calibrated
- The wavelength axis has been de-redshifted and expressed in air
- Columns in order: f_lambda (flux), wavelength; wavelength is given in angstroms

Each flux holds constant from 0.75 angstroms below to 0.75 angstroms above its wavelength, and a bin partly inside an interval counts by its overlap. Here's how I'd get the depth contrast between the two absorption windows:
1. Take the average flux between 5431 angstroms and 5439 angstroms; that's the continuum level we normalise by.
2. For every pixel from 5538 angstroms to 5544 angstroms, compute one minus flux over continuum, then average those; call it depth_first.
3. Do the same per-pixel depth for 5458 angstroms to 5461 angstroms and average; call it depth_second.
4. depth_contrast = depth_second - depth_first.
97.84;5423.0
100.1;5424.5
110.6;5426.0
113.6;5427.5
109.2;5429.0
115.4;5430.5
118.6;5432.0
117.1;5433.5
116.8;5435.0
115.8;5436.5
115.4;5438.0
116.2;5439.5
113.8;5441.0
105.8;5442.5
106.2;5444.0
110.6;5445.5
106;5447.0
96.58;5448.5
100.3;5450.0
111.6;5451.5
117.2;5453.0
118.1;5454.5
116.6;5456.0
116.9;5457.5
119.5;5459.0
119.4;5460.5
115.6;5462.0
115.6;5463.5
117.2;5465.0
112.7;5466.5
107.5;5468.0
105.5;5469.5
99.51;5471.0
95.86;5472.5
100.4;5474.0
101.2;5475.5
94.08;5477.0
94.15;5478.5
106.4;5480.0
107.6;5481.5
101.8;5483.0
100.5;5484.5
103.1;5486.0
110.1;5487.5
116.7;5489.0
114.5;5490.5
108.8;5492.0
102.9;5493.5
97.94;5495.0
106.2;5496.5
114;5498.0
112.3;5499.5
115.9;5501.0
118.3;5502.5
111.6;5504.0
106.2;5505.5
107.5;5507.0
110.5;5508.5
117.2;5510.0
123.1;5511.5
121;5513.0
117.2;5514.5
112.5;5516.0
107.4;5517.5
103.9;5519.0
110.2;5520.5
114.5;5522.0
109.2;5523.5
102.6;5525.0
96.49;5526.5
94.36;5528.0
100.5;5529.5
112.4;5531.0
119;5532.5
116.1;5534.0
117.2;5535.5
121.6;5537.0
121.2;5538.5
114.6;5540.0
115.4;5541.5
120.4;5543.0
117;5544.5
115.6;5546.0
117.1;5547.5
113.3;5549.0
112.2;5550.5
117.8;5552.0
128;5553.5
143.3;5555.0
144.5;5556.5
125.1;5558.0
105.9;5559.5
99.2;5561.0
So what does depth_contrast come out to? -0.013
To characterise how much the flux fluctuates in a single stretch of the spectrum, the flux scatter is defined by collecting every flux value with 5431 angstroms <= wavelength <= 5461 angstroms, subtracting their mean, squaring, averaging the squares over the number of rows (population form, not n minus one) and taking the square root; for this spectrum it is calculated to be 6.4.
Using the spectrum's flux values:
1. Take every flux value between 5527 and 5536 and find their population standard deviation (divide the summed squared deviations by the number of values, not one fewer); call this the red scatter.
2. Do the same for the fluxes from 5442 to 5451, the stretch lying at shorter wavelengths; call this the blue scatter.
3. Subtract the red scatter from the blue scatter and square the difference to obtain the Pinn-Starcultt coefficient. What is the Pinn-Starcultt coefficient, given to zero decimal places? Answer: 22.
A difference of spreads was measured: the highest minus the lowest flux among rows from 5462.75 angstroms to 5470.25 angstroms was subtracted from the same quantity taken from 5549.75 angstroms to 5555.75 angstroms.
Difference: 19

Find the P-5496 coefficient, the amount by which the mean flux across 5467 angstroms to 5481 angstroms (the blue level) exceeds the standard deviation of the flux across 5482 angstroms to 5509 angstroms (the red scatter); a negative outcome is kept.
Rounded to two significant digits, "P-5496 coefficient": 95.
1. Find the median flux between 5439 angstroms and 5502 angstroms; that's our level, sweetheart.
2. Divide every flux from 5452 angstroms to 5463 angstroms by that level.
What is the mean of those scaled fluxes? 1.09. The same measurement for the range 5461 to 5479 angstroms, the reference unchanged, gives 0.97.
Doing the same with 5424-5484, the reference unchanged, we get 1.01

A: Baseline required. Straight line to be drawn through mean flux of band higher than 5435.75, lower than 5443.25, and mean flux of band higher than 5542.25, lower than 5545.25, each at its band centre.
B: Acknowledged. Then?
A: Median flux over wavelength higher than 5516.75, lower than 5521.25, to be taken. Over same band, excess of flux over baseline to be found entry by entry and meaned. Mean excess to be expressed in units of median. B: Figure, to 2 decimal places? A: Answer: -0.10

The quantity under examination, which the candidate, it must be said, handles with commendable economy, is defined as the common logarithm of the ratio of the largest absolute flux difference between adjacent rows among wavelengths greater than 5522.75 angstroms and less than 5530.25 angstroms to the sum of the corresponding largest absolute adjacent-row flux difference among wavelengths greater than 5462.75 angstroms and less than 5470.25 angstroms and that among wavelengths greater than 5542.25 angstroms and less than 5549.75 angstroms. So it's -0.13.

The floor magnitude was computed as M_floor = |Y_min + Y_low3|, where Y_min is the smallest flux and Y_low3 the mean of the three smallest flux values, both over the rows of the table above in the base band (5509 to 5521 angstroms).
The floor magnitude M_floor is 211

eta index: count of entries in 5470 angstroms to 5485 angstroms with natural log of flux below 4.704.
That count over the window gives 10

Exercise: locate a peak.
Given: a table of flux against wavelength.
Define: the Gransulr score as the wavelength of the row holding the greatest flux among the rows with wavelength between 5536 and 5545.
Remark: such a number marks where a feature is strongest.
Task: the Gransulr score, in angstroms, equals 5537.0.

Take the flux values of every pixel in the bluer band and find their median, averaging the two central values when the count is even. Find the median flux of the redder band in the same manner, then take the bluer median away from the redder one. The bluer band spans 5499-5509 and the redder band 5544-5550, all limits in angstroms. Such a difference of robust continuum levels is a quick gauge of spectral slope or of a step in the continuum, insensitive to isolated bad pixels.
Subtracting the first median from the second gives 5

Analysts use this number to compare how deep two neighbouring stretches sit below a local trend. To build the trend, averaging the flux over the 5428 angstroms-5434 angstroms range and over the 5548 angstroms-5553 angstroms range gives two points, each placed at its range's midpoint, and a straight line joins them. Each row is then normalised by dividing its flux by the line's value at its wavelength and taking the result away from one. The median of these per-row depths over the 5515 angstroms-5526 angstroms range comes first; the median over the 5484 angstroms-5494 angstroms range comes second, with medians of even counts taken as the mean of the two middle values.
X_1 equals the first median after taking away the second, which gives 0.00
